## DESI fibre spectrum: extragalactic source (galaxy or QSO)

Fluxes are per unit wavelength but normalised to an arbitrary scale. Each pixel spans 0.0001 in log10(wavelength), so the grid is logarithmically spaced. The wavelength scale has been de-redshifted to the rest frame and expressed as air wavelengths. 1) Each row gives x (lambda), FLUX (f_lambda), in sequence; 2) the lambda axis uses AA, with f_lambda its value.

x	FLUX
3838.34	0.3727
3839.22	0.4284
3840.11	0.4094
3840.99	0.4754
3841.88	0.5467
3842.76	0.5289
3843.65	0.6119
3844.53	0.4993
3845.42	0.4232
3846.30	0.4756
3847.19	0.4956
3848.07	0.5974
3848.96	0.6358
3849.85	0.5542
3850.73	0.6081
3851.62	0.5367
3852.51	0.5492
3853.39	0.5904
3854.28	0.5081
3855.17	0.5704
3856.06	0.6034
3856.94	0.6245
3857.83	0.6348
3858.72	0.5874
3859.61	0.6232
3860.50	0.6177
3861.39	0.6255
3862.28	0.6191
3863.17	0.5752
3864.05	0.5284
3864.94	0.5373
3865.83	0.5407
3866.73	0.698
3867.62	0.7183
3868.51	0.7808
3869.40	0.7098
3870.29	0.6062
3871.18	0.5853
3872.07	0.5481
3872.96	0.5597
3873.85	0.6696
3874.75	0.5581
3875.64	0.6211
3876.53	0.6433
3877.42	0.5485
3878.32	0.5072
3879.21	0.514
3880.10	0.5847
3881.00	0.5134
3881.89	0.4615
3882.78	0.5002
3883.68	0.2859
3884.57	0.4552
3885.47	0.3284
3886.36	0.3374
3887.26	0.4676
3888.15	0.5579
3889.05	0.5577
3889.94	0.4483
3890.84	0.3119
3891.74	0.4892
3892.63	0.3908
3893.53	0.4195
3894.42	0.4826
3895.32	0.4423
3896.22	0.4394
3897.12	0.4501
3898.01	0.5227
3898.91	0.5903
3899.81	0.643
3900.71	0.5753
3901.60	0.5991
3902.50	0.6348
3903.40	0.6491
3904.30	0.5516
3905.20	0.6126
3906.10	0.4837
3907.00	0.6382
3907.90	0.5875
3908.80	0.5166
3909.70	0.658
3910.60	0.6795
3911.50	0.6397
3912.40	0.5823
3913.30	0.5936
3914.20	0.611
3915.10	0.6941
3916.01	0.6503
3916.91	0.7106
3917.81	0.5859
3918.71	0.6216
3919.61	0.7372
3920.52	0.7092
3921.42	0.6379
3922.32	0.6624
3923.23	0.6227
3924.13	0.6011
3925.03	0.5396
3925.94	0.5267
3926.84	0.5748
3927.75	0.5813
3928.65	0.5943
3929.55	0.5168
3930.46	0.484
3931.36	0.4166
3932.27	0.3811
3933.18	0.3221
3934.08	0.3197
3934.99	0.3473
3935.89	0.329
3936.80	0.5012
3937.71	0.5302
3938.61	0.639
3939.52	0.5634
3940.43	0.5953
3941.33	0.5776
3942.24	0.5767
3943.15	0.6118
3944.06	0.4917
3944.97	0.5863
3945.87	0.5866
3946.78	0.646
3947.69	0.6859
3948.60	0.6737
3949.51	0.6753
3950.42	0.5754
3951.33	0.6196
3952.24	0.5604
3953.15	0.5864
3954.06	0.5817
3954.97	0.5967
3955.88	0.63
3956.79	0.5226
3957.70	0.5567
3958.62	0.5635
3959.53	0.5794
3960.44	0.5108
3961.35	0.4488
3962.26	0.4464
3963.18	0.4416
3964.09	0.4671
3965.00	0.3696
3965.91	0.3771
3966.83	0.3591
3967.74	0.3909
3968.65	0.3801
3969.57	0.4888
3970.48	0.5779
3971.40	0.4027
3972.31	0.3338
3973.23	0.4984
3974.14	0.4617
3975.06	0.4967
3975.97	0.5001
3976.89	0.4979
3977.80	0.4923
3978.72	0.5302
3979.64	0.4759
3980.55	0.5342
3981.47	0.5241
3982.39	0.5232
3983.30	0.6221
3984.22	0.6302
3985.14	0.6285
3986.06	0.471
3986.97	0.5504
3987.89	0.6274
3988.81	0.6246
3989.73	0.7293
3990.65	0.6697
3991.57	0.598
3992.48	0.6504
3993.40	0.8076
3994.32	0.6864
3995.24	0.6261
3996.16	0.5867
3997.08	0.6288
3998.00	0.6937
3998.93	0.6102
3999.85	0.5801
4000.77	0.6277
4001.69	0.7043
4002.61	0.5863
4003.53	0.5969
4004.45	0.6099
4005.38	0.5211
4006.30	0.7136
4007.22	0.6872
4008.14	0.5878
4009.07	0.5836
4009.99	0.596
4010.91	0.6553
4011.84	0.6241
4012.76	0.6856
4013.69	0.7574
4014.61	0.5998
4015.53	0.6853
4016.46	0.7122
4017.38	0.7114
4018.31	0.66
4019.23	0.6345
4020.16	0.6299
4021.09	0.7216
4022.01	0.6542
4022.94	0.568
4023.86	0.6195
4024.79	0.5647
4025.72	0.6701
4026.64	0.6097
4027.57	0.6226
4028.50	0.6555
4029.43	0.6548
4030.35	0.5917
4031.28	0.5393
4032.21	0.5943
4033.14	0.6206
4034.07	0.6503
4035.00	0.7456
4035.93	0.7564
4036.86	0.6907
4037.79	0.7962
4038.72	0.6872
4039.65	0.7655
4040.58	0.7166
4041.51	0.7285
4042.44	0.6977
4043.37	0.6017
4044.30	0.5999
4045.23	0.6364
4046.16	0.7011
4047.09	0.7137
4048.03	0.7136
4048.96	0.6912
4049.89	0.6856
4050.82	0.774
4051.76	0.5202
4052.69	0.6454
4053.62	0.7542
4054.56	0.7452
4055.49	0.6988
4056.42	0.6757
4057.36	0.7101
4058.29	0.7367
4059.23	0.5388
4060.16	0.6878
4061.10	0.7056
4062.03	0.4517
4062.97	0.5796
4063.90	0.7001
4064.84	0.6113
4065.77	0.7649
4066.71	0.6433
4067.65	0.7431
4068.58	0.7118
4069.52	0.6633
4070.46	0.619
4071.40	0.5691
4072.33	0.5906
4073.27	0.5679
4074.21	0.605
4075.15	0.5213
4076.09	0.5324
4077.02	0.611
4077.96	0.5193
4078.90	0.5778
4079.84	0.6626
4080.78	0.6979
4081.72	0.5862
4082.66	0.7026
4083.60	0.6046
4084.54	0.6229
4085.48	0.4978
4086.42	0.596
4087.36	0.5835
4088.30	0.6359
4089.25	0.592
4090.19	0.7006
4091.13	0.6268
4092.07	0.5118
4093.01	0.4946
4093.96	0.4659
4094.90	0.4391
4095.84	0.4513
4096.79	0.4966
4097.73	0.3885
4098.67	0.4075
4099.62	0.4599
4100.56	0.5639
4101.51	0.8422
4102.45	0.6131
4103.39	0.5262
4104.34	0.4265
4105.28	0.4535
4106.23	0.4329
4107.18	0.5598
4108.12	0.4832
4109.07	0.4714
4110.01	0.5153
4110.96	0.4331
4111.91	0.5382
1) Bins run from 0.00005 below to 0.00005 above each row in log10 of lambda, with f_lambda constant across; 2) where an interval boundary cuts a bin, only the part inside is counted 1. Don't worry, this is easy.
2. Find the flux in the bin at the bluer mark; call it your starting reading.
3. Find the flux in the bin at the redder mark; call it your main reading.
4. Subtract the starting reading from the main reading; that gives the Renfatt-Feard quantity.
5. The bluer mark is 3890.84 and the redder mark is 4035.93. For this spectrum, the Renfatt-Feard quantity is 0.44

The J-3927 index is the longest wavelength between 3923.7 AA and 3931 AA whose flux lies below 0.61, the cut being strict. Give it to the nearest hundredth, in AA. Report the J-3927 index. 3930.46 AA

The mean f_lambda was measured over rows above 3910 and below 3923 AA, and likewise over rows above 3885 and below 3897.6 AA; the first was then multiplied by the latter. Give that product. 0.285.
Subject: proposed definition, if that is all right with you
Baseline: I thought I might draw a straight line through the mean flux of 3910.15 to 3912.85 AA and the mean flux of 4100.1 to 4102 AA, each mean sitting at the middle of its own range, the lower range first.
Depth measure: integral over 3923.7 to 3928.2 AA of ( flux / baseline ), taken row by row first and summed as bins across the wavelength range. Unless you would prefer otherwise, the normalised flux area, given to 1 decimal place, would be 4.0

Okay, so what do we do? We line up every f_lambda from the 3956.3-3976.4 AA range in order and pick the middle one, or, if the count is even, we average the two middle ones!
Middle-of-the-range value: 0.464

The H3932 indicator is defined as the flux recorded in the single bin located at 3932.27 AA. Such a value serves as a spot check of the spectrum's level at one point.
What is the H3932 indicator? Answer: 0.3811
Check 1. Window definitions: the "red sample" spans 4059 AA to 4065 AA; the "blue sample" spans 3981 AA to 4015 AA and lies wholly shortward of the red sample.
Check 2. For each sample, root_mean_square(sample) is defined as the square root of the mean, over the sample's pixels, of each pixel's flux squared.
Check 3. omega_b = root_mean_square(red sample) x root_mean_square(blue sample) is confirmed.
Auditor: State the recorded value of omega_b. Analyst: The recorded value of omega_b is 0.389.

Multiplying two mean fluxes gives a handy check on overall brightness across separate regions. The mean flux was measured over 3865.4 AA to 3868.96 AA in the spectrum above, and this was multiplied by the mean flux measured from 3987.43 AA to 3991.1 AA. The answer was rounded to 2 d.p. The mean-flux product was 0.45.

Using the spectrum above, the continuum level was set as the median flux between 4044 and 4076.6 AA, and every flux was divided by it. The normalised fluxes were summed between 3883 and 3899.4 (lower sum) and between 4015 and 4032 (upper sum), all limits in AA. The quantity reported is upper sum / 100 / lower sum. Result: 0.0144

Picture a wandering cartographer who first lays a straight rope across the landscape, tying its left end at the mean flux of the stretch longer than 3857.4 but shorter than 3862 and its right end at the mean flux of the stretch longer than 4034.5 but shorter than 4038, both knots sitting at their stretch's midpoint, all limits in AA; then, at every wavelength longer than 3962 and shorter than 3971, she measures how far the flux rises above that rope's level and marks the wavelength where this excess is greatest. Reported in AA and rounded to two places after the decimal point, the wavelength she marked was 3970.48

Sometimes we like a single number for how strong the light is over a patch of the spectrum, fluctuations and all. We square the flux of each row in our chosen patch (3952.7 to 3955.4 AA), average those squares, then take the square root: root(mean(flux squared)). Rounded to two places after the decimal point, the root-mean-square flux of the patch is 0.59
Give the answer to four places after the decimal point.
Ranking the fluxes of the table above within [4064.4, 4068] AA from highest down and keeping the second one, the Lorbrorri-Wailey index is 0.7431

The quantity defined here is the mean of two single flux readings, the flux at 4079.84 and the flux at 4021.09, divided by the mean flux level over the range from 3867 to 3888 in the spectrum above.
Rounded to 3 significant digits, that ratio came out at 1.27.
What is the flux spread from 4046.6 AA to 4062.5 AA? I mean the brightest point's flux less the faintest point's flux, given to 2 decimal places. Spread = 0.32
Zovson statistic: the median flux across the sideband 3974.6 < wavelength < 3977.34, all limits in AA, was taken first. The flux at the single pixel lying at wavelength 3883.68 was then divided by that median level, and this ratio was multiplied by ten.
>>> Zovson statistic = 5.7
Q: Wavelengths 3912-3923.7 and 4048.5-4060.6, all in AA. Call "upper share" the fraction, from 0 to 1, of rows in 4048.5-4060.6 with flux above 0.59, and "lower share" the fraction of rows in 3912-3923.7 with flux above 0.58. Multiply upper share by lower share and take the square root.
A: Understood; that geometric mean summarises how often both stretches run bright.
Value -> 0.92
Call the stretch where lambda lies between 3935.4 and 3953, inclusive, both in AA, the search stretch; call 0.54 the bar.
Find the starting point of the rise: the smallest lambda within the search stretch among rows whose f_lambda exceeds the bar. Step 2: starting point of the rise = 3938.61 AA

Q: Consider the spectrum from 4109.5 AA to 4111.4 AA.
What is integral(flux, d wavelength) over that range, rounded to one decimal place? 0.9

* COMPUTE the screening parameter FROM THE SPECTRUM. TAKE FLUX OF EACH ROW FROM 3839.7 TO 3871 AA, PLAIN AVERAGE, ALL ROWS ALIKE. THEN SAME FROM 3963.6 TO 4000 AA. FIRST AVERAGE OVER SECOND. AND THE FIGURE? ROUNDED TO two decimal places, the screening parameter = 1.07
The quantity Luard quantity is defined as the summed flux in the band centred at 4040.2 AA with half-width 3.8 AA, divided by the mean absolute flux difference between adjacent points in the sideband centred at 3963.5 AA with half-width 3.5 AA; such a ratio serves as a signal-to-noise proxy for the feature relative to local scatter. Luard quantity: 183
